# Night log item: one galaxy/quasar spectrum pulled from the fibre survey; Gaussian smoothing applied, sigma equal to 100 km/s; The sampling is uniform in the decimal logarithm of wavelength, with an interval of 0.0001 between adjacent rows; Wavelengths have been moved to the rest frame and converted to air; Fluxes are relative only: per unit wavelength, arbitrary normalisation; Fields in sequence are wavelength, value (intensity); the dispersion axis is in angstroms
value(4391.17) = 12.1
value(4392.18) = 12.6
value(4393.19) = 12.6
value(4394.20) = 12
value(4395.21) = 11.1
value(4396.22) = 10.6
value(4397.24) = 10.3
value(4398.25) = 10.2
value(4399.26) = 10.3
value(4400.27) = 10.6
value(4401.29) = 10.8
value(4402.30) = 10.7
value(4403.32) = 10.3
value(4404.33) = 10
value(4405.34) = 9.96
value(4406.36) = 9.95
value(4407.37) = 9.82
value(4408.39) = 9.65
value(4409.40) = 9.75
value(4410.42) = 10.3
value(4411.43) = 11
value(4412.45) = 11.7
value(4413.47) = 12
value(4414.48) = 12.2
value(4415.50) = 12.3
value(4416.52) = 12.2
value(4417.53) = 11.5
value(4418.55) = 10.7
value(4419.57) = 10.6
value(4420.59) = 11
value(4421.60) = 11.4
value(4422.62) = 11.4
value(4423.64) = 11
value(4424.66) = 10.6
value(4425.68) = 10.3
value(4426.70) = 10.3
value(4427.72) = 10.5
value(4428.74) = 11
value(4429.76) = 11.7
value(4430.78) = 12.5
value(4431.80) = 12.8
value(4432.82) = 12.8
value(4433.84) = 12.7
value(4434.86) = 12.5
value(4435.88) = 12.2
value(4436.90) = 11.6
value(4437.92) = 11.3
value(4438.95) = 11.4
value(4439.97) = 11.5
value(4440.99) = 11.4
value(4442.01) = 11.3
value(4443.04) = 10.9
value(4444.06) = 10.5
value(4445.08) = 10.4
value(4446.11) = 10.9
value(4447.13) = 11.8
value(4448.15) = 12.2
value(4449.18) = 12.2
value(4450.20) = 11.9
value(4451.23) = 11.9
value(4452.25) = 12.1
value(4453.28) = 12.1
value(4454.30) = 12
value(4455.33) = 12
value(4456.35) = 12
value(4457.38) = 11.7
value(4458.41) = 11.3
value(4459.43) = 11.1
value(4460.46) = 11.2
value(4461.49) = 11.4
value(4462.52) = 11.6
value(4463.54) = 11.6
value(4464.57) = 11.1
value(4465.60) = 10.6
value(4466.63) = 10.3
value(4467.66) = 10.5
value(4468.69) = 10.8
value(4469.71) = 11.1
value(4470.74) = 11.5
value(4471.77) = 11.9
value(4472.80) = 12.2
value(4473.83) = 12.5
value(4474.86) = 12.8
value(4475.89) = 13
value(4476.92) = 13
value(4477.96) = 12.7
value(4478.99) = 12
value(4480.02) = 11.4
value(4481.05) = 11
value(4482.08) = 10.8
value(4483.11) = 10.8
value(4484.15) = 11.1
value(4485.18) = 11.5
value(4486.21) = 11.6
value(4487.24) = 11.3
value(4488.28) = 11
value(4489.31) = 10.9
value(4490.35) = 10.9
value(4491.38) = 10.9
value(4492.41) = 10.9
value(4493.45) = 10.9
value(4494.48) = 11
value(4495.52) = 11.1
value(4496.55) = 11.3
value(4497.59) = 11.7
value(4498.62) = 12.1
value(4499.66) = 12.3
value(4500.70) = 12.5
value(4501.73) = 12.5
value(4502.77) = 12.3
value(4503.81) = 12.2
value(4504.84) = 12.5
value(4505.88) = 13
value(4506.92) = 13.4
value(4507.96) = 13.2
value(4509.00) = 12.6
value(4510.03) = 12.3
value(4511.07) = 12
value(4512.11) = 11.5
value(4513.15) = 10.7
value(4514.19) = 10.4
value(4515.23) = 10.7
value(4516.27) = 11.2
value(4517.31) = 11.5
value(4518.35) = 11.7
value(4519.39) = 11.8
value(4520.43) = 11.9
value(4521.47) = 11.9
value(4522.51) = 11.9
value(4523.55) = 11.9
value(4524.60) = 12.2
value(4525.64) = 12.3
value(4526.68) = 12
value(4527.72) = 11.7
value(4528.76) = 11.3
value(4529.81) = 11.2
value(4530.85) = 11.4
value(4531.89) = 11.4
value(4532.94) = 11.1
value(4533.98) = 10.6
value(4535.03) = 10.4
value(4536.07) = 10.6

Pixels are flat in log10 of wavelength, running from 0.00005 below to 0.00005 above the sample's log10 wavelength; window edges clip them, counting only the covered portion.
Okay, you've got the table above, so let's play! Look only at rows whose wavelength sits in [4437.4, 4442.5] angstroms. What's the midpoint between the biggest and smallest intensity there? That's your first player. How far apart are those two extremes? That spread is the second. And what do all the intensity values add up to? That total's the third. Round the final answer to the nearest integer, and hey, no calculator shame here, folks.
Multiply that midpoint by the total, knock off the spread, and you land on 648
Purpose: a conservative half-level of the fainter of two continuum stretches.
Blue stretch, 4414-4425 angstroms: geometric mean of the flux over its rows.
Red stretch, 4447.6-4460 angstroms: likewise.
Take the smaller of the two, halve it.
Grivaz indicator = 5.67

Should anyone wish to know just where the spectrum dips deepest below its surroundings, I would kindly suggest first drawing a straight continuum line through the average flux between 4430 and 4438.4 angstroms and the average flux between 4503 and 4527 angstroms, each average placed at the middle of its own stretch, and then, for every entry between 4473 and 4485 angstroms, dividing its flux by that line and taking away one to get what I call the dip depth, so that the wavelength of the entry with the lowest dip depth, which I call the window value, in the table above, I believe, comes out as 4482.08 angstroms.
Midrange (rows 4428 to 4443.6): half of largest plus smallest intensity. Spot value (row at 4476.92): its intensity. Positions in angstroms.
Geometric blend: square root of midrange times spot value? 12.4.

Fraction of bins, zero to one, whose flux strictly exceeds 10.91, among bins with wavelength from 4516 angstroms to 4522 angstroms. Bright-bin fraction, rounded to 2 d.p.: 1.00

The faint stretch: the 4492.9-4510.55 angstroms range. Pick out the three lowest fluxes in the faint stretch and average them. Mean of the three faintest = 11.0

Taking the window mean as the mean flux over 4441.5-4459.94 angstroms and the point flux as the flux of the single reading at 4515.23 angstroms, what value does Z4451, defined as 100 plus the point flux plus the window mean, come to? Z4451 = 122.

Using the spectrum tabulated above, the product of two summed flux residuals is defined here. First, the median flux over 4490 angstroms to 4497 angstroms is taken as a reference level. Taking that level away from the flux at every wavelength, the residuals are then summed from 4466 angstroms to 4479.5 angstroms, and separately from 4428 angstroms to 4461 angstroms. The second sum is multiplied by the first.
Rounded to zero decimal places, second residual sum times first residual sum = 329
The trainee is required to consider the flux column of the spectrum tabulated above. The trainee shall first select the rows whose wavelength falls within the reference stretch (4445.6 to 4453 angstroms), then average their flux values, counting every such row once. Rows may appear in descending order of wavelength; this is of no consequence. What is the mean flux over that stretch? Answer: 11.9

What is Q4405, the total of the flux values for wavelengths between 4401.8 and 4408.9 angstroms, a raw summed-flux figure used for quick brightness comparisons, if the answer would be 70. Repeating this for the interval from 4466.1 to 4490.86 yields 277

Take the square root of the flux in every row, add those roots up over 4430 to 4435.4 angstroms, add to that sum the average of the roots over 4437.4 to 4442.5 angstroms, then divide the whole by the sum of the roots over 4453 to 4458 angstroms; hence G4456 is 1.22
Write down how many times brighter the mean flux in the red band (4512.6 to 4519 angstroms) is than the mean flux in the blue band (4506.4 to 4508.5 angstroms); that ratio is 0.83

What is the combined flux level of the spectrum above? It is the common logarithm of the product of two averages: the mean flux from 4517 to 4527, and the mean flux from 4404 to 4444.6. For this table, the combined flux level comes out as 2.13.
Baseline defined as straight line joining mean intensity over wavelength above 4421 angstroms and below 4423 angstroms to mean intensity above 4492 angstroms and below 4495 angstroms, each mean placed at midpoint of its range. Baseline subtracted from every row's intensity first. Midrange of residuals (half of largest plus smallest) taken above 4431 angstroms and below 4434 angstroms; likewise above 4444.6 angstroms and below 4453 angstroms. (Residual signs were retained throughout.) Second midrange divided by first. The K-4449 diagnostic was 0.0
